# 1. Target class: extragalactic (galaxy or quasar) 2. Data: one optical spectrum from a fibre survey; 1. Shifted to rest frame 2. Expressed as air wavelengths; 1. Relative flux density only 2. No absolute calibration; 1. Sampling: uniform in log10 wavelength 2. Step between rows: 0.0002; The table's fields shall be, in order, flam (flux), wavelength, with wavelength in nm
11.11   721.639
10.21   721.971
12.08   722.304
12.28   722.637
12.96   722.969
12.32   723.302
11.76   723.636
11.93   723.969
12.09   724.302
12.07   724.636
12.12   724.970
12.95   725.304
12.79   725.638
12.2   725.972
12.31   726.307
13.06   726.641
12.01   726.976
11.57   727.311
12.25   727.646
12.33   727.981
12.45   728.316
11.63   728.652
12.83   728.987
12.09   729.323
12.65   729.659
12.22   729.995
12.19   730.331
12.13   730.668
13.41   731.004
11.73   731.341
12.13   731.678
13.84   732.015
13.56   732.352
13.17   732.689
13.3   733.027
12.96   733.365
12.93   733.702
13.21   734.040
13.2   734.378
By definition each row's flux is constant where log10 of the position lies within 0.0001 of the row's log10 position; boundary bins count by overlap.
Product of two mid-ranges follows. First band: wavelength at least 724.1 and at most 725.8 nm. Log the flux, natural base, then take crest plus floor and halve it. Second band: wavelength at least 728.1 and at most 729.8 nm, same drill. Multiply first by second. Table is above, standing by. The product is 6.32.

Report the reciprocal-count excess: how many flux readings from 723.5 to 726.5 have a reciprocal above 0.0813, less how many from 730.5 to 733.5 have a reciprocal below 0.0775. 0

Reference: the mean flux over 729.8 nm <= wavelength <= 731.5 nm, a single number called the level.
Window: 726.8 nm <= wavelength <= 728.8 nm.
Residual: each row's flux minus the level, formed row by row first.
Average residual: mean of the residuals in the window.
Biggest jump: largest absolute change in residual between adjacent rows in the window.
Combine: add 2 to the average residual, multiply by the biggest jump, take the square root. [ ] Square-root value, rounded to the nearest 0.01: 1.18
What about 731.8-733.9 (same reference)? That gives 1.07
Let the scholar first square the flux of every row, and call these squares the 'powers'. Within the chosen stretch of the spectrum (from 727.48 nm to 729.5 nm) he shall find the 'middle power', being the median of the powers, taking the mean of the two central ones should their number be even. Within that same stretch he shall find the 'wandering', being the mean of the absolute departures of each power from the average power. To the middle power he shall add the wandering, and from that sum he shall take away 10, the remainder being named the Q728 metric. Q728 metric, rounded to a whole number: 148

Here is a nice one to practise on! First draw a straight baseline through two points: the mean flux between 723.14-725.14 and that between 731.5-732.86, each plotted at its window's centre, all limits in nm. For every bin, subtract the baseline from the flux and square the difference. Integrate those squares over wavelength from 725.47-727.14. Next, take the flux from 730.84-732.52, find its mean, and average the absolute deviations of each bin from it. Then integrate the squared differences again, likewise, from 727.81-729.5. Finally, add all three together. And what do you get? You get 1.7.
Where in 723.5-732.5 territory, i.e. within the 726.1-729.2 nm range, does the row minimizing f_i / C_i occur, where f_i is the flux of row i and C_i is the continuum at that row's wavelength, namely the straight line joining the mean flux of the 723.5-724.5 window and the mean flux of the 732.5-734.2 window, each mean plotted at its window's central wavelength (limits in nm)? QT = 728.652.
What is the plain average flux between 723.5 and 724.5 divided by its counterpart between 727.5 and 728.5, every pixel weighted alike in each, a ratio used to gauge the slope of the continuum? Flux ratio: 0.97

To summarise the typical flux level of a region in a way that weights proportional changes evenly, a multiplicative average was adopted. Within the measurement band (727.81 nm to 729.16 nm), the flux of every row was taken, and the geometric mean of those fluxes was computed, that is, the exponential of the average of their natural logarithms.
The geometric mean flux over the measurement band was 12.3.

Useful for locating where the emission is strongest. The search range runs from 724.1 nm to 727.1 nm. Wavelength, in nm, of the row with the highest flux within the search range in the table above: 726.641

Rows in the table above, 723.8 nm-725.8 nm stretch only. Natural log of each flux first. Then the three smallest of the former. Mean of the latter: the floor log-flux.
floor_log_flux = 2.49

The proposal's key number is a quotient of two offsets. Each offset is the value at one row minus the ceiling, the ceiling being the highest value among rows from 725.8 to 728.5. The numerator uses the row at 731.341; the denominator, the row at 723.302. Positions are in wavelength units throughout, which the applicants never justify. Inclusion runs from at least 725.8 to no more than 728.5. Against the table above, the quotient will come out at 1.8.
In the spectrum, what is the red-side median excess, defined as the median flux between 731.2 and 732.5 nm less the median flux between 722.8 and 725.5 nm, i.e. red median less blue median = 0.74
